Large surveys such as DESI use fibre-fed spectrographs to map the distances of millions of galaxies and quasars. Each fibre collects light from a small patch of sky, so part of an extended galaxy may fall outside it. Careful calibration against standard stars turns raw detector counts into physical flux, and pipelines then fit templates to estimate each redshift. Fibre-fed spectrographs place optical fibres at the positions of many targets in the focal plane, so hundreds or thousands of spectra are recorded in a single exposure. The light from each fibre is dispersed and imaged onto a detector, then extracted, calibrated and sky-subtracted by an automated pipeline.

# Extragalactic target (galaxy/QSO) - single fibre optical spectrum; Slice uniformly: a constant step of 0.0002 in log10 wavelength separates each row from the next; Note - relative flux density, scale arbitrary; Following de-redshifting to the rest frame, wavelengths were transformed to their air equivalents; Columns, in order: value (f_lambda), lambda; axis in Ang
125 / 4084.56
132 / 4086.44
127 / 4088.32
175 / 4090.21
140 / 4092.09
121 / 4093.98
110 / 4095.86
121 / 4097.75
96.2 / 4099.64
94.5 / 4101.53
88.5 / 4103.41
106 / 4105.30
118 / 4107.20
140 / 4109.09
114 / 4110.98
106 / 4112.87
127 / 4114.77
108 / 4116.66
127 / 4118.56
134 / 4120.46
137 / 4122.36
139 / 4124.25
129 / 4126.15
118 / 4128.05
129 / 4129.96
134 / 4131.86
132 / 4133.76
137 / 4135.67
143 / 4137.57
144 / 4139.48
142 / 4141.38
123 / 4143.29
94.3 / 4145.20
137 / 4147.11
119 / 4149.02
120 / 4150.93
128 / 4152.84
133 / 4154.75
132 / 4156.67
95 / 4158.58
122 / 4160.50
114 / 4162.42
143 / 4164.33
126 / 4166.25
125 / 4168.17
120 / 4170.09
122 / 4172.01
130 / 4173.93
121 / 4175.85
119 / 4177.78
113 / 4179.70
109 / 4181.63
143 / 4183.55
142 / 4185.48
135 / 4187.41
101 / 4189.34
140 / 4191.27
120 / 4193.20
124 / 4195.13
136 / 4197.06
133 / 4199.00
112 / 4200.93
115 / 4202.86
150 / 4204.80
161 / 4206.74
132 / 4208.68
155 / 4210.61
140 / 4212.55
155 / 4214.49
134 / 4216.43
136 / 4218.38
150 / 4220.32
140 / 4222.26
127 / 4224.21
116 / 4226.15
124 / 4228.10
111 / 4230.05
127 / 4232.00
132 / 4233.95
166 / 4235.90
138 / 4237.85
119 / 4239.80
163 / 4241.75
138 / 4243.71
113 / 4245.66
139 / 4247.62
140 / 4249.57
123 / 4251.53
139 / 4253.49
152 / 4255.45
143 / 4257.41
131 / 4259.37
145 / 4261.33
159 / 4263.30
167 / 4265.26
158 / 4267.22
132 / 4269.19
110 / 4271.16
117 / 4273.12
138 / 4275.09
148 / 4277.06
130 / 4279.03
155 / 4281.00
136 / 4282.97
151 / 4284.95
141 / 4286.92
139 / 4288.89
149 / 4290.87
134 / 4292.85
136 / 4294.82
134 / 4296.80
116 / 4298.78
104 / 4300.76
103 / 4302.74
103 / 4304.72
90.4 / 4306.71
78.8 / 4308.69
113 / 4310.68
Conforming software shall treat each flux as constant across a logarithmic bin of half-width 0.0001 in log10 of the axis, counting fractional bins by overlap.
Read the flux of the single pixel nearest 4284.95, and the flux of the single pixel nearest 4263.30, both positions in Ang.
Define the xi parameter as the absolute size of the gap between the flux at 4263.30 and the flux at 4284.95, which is 8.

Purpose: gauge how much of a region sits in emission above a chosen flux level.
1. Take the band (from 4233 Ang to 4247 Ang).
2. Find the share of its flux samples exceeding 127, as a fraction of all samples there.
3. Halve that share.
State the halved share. 0.36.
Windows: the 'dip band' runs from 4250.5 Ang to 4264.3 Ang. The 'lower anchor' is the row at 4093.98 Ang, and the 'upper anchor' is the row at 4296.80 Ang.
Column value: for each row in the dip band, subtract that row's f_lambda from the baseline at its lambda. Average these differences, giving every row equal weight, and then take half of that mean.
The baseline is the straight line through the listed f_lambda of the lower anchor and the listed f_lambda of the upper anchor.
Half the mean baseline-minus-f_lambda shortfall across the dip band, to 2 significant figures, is -5.1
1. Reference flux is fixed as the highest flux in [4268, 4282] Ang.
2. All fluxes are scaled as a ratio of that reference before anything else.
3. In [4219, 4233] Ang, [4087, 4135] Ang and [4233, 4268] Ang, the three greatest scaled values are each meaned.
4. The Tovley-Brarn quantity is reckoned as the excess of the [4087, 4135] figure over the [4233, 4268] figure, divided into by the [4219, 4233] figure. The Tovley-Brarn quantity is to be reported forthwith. -0.10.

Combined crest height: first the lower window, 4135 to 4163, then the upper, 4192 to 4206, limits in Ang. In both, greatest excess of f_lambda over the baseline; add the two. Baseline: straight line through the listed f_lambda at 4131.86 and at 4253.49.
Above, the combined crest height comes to 23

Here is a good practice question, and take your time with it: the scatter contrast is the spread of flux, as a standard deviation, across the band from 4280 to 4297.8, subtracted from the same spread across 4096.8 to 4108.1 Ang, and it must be 5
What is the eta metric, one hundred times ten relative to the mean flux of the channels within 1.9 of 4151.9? 8.1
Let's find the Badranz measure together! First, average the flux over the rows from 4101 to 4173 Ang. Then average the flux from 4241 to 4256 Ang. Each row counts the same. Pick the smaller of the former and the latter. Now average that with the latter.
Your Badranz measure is 131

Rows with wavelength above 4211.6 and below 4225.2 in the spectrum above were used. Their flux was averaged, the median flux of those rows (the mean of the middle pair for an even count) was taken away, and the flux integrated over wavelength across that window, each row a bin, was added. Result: 1908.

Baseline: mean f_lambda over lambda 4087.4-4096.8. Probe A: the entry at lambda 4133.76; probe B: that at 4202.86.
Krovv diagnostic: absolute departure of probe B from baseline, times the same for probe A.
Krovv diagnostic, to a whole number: 51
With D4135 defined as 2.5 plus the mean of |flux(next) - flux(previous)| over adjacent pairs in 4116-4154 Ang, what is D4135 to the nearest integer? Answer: 13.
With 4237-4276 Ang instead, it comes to 20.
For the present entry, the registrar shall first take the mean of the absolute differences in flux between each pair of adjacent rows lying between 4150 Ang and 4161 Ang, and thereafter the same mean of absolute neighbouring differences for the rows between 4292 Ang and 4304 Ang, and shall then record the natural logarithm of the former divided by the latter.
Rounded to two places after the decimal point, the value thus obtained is 0.80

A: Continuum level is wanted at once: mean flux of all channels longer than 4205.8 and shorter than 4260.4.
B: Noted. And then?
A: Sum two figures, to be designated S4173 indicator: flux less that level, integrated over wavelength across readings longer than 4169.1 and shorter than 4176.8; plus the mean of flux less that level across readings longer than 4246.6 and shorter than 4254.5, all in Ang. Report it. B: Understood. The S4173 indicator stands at -110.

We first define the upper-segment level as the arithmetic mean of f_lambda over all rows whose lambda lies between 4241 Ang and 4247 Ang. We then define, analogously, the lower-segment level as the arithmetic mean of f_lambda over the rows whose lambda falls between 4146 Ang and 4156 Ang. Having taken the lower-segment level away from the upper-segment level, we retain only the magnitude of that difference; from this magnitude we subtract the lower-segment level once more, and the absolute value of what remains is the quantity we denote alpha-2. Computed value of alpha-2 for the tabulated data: 117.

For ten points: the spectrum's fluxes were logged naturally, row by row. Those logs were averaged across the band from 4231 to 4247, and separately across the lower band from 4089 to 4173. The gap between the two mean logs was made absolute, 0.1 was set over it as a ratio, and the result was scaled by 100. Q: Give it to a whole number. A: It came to 101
